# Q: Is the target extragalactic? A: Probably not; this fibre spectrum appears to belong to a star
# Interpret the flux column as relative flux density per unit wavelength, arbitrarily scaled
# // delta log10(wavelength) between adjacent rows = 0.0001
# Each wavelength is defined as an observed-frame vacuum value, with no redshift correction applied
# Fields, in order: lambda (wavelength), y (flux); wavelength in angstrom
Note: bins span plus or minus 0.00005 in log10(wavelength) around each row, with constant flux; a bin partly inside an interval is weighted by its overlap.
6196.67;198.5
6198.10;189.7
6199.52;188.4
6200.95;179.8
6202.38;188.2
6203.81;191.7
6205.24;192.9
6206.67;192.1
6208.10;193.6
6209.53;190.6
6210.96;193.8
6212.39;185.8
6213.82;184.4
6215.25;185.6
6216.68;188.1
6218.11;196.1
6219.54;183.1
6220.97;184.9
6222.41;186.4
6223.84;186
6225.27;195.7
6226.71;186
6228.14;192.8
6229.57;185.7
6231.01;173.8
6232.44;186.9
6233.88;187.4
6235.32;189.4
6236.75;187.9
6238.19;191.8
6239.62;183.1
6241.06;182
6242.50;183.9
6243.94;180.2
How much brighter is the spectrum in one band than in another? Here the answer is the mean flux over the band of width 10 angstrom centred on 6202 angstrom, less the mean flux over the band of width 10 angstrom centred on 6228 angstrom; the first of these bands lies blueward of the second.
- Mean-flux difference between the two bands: 2.3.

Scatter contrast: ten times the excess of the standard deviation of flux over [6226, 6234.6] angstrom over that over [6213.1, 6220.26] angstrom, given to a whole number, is 11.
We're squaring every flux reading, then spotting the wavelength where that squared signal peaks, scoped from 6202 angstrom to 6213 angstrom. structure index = 6210.96 angstrom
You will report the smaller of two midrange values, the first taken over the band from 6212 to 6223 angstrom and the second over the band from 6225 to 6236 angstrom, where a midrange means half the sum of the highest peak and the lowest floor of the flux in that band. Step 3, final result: 185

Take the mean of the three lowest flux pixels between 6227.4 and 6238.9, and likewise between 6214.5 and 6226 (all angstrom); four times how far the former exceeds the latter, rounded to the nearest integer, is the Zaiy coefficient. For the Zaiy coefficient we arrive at -10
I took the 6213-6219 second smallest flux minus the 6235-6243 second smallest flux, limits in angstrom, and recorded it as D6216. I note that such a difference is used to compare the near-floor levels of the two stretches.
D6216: 2.5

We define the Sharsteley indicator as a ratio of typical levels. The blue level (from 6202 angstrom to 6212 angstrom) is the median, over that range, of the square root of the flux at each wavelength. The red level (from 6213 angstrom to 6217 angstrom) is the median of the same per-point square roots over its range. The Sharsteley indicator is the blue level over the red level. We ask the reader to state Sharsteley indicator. 1.02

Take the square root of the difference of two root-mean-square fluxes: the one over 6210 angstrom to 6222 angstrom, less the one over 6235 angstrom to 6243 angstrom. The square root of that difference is 1.2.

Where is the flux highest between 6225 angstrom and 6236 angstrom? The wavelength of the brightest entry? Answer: 6225.27 angstrom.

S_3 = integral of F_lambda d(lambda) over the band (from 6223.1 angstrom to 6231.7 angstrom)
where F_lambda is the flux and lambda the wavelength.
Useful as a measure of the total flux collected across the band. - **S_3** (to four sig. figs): 1606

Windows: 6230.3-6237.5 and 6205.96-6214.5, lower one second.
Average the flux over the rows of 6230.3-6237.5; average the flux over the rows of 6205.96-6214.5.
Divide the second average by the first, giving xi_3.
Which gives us 1.03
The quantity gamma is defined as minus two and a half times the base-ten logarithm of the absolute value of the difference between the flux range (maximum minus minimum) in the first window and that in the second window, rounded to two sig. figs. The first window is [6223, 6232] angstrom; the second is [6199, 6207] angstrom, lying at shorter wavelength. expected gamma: -2.4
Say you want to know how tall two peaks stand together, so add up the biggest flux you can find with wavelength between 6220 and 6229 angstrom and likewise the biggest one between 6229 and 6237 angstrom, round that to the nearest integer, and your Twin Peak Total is 385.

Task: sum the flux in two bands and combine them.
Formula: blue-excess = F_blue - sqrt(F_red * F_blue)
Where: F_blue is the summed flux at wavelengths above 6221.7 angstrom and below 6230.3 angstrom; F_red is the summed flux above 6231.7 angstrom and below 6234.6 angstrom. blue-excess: 481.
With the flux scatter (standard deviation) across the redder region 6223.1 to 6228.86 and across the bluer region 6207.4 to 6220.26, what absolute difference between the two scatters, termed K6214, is 0.2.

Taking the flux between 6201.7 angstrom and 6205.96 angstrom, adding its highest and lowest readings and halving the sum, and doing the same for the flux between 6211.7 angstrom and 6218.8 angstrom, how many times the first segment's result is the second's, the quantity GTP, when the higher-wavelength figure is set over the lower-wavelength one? 1.00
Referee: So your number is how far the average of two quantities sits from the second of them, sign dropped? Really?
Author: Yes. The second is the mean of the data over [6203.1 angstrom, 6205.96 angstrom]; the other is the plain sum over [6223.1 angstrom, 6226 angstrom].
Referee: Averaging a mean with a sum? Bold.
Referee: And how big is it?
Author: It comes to 95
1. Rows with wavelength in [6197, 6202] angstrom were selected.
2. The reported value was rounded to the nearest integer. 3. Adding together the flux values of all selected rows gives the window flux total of 558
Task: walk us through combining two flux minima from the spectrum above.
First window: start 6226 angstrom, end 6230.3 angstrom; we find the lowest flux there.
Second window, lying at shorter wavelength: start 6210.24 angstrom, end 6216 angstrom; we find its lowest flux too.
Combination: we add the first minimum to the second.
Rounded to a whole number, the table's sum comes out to 370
